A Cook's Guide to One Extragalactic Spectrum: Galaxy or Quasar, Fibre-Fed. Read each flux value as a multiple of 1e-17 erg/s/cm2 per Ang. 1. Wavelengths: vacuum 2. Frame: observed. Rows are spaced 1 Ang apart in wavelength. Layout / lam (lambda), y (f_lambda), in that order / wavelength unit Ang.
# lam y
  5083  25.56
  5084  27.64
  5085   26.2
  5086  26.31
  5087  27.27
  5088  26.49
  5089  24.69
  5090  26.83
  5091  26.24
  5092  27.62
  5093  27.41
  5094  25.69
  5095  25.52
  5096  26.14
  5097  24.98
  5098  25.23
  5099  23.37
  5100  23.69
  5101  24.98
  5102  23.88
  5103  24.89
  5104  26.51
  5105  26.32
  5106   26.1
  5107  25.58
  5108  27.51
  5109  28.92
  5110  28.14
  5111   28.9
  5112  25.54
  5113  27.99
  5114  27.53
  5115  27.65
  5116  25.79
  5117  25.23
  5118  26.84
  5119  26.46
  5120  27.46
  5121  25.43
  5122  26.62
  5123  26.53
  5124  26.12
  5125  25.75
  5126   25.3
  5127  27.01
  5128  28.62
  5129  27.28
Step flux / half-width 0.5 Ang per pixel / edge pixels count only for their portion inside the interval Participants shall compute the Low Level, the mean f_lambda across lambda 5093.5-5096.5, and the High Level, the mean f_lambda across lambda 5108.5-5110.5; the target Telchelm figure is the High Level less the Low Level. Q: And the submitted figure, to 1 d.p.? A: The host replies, 2.7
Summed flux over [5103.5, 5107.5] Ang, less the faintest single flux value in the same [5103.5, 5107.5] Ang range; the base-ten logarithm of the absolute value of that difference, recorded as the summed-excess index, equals 1.90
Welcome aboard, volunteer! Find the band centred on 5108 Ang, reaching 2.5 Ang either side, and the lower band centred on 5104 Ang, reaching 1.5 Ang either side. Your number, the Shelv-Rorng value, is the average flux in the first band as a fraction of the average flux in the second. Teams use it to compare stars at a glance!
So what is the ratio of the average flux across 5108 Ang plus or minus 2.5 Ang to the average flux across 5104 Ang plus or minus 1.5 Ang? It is 1.05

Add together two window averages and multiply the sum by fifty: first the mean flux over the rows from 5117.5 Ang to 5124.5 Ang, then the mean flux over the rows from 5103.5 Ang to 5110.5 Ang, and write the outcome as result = 2675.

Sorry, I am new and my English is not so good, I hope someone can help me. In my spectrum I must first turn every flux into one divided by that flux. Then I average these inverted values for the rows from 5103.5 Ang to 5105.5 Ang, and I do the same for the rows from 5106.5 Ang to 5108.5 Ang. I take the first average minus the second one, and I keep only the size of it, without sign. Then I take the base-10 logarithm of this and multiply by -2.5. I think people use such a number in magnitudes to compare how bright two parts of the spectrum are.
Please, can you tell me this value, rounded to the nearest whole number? 10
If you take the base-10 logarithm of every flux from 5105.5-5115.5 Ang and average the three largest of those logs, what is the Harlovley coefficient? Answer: 1.46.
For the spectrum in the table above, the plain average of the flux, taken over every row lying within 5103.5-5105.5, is 26.4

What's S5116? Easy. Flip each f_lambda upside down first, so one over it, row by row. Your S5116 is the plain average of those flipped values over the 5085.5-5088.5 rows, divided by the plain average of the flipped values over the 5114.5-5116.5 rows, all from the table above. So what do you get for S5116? 1.000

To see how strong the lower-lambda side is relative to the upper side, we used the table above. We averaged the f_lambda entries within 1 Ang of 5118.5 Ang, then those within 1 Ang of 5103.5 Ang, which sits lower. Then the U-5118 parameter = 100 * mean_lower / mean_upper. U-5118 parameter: 96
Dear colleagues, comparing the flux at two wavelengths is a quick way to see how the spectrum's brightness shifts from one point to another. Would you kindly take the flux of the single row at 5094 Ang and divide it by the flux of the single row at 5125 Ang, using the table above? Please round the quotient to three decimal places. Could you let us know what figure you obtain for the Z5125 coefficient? 0.998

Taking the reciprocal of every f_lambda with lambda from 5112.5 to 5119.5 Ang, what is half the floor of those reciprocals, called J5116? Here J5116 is 0.0179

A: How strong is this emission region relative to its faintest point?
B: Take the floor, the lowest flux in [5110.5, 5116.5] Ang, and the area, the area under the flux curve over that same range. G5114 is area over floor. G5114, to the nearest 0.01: 6.40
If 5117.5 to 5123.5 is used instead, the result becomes 6.27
